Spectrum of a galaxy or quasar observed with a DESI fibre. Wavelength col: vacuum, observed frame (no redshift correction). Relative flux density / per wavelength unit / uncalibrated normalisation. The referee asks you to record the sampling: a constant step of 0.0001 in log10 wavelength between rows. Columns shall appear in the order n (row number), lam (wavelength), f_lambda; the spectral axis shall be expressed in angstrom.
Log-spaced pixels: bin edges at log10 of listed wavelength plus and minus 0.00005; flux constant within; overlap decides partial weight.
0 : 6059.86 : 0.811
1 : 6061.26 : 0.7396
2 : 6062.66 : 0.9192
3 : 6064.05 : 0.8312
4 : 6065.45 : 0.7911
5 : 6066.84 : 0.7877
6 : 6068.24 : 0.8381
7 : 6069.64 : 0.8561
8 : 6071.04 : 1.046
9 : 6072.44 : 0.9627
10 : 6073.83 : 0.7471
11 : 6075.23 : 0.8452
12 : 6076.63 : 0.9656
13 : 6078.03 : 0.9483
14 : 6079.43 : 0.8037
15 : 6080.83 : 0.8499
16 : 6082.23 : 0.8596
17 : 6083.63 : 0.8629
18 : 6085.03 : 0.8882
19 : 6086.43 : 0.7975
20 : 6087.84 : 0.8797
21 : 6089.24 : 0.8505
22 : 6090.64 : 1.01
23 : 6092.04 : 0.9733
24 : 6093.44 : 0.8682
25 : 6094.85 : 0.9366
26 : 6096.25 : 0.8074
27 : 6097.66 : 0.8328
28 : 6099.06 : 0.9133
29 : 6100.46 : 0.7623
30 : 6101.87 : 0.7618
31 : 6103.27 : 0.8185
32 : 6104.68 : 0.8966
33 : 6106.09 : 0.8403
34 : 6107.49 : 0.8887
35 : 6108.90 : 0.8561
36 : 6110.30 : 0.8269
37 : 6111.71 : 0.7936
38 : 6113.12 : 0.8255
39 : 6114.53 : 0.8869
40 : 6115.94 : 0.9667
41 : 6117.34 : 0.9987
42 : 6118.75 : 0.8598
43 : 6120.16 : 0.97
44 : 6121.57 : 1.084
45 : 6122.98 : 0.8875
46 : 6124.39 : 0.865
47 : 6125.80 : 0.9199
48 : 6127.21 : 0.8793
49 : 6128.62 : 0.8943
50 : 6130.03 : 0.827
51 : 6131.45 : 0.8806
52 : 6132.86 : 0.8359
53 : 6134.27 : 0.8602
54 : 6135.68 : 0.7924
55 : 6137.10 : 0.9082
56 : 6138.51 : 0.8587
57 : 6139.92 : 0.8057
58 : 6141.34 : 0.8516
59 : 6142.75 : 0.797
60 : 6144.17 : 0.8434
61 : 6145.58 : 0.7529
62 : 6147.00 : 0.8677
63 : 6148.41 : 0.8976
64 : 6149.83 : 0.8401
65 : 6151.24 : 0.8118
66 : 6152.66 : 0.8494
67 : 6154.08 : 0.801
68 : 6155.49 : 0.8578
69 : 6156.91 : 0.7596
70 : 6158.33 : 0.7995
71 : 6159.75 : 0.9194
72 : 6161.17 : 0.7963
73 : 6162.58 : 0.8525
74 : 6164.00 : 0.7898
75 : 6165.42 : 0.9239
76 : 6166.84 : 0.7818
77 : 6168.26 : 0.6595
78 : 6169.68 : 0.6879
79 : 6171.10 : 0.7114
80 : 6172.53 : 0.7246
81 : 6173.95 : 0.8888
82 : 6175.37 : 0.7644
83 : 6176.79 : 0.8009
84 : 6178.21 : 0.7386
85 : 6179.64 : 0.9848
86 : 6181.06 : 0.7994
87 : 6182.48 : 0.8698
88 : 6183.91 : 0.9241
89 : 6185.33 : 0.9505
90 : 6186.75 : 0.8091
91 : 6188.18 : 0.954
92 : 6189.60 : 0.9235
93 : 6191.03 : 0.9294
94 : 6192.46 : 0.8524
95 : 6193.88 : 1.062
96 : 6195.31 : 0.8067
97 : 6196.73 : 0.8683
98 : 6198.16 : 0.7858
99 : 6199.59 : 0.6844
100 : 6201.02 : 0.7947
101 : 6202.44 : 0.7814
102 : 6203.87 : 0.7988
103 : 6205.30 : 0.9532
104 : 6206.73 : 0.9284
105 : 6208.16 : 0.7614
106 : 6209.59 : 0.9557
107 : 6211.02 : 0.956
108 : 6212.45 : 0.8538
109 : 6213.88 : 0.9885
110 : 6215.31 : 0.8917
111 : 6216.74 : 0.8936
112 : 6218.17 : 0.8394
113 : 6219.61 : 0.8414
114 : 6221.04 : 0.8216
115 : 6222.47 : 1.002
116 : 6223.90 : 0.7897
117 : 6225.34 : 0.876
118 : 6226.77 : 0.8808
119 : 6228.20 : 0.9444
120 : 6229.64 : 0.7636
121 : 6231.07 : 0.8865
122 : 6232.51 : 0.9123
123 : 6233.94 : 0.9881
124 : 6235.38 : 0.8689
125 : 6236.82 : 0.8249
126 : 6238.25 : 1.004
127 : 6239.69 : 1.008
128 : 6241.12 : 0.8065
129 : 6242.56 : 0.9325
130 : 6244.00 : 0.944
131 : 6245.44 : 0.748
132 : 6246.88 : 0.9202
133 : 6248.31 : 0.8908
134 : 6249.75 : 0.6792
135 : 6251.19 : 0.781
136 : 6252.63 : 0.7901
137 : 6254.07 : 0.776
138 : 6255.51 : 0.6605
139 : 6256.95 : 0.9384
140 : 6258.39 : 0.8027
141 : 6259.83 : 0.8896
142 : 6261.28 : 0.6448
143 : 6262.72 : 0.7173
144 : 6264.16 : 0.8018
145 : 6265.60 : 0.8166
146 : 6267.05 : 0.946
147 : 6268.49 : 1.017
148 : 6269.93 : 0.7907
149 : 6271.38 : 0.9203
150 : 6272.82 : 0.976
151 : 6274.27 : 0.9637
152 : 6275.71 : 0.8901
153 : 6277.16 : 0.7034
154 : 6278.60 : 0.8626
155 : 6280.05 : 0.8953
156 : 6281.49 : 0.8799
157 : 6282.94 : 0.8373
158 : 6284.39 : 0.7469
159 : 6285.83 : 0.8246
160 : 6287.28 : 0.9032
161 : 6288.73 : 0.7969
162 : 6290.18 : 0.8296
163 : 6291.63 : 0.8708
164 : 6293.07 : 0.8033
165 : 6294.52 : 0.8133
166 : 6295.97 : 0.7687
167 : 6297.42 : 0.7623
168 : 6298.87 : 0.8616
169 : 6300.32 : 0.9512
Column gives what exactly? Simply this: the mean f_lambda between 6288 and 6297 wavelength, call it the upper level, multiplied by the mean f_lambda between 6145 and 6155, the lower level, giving 0.677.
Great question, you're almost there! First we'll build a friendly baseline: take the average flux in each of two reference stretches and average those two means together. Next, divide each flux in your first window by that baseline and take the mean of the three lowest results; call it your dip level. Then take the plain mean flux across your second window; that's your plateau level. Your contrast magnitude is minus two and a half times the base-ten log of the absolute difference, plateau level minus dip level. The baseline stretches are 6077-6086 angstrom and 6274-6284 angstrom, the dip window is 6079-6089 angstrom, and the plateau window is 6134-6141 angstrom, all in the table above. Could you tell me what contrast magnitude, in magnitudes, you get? 2.5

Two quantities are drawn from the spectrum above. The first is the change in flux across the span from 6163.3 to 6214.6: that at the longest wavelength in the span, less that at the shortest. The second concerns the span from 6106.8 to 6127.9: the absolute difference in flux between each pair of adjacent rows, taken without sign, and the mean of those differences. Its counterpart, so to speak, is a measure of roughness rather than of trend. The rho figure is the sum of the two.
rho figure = 0.27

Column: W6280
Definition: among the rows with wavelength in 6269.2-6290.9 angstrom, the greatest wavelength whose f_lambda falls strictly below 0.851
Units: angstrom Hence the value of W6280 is 6290.18 angstrom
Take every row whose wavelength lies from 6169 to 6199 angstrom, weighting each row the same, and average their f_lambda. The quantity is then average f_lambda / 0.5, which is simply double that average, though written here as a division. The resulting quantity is 1.70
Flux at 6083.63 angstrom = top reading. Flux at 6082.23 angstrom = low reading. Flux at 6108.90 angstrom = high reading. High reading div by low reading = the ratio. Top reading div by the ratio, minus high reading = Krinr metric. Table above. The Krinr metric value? 0.01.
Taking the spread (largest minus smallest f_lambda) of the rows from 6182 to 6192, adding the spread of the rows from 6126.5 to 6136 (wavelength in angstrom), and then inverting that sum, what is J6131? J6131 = 4.1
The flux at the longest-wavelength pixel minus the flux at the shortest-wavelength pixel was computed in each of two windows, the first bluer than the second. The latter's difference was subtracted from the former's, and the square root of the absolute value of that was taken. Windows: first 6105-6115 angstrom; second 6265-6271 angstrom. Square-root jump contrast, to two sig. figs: 0.27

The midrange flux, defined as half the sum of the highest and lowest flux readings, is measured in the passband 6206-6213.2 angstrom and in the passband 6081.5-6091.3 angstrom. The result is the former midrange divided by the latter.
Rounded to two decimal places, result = 0.95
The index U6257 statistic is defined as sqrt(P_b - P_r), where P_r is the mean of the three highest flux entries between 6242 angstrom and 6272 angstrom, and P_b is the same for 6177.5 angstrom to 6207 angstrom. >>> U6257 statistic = 0.18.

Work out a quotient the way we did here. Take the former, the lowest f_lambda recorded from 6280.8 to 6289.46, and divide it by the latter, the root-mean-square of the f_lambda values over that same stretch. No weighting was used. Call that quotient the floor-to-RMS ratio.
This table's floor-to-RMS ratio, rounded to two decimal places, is 0.90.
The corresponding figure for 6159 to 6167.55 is 0.92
